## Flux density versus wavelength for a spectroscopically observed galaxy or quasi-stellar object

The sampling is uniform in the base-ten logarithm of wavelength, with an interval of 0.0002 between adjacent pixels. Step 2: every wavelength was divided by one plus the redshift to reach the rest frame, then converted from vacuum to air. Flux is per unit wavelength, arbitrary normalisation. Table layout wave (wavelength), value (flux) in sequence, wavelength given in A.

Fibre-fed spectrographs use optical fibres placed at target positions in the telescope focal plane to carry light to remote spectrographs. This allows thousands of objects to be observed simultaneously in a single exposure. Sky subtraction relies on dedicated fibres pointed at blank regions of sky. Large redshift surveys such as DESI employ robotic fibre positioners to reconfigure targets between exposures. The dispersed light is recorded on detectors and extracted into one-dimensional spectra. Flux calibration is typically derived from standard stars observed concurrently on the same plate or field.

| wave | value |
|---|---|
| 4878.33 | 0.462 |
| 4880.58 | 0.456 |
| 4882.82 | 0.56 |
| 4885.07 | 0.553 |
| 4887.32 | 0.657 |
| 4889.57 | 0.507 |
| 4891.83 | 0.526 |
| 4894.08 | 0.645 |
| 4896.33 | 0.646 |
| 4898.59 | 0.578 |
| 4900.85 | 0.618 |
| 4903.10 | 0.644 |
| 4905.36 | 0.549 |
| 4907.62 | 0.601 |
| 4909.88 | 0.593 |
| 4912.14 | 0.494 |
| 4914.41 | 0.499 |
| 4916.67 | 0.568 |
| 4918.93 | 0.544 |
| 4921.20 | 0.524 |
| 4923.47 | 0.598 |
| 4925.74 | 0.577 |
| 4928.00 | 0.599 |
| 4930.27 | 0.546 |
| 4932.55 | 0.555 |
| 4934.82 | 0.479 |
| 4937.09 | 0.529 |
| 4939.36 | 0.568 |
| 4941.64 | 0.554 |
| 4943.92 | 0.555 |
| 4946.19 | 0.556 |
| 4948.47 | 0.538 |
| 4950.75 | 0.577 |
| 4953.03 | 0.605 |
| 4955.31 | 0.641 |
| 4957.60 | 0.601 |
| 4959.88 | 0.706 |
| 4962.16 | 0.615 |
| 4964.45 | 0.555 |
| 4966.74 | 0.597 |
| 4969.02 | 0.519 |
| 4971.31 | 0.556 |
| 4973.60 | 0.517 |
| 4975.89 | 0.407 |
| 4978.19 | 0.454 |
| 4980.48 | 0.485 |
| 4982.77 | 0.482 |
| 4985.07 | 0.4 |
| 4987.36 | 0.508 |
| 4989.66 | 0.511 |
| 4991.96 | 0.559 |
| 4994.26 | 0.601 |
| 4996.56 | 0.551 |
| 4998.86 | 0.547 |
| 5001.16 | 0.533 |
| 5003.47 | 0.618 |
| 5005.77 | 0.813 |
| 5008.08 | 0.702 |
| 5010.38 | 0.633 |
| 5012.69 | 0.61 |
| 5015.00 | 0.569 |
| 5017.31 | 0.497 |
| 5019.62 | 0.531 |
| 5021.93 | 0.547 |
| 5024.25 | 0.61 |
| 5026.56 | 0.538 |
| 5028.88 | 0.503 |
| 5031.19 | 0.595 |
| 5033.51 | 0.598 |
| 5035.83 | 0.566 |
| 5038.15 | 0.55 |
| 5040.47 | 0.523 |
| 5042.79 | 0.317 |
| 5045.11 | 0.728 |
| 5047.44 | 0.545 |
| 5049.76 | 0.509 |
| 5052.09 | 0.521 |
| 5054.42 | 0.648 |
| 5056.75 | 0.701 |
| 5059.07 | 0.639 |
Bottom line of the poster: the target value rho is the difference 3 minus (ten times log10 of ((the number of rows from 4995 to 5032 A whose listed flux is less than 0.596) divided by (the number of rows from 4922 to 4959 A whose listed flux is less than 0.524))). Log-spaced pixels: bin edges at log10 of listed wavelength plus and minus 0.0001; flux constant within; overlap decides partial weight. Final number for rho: -7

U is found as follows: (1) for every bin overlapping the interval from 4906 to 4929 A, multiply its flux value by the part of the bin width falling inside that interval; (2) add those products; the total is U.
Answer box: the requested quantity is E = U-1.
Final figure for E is 11.9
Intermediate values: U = 12.9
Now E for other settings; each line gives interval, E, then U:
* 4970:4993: 10.2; 11.2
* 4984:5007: 12.0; 13.0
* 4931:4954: 11.7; 12.7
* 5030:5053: 11.5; 12.5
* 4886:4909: 12.7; 13.7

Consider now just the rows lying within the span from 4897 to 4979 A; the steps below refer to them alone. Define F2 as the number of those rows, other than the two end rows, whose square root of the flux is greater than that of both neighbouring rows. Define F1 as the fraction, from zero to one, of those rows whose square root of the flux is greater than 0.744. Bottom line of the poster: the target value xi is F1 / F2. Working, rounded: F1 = 0.64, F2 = 12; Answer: 0.05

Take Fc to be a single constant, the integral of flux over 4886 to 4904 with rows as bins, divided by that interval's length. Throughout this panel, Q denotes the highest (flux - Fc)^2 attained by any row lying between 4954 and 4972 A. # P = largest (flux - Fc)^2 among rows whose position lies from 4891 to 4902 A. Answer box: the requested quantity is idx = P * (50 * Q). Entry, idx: 0.0031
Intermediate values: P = 0.0057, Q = 0.011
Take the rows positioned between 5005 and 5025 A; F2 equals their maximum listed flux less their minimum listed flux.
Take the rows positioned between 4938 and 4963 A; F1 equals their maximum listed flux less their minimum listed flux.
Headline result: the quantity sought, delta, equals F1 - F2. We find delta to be -0.15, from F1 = 0.17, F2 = 0.32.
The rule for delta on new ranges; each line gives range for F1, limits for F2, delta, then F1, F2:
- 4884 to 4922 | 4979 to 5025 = -0.25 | 0.16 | 0.41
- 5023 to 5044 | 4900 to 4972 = 0.07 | 0.29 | 0.23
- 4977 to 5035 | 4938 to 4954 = 0.35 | 0.41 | 0.07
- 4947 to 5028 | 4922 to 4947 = 0.29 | 0.41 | 0.12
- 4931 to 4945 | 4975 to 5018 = -0.32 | 0.09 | 0.41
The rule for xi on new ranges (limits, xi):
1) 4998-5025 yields 0.58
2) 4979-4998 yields 0.25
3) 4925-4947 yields 0.23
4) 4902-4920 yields 0.25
